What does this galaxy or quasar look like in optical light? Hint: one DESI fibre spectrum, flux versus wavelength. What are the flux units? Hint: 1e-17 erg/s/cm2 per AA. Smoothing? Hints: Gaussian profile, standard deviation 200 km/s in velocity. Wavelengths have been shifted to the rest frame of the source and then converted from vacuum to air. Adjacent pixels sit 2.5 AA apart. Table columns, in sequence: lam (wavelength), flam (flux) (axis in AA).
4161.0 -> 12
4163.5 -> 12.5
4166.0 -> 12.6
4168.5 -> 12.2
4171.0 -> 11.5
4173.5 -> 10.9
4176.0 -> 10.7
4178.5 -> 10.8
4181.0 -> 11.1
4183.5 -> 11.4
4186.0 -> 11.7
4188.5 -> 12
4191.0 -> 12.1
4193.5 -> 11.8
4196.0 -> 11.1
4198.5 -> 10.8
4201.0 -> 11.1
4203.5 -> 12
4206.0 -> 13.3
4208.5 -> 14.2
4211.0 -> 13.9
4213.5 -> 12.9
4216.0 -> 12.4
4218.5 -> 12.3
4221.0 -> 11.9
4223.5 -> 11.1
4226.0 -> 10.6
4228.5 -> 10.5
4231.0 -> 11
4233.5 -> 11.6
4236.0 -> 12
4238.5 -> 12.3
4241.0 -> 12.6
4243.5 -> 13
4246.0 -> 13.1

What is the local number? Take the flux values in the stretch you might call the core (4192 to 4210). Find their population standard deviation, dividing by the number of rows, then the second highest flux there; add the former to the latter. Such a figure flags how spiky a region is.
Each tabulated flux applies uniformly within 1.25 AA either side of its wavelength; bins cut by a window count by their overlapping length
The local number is 14.5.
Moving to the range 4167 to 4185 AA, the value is 12.0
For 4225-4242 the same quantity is 13.1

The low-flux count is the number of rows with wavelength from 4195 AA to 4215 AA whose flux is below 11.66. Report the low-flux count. 3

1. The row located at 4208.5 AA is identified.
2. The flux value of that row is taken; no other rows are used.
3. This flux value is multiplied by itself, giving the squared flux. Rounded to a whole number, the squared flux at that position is 202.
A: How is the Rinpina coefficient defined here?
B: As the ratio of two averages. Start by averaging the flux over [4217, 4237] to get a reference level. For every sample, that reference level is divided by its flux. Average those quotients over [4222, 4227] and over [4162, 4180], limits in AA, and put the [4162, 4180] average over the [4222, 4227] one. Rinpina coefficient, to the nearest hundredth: 0.94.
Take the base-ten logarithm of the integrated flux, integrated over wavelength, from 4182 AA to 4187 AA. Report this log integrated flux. 1.76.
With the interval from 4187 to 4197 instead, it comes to 2.07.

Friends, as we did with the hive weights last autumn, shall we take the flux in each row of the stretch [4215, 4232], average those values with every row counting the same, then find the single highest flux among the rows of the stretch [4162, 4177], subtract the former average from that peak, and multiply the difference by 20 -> 24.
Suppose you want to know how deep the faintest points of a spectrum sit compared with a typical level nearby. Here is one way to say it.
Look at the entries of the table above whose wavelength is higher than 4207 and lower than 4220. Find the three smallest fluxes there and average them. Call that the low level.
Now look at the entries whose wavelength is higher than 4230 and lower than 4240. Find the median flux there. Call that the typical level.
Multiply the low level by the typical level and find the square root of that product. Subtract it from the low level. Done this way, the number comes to 0.37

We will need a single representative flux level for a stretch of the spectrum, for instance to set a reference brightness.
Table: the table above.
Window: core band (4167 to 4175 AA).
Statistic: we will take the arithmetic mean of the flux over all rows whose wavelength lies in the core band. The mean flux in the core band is 11.5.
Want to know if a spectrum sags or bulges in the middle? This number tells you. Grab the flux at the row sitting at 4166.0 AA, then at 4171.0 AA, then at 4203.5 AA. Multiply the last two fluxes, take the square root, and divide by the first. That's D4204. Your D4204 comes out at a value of 0.93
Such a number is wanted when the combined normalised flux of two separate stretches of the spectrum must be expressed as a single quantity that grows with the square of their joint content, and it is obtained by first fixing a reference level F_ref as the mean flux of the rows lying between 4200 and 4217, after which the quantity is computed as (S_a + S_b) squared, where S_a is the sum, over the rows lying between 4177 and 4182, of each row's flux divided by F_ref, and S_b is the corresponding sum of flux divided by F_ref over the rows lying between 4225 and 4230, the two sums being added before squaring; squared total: 11.2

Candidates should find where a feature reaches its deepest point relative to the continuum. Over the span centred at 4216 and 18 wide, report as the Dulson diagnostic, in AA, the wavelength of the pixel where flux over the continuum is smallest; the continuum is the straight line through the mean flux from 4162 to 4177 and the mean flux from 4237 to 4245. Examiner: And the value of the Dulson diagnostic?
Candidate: 4223.5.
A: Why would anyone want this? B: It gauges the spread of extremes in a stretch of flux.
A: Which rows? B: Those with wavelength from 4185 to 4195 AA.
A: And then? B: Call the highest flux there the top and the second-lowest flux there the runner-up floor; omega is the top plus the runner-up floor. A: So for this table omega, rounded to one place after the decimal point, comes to 23.9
